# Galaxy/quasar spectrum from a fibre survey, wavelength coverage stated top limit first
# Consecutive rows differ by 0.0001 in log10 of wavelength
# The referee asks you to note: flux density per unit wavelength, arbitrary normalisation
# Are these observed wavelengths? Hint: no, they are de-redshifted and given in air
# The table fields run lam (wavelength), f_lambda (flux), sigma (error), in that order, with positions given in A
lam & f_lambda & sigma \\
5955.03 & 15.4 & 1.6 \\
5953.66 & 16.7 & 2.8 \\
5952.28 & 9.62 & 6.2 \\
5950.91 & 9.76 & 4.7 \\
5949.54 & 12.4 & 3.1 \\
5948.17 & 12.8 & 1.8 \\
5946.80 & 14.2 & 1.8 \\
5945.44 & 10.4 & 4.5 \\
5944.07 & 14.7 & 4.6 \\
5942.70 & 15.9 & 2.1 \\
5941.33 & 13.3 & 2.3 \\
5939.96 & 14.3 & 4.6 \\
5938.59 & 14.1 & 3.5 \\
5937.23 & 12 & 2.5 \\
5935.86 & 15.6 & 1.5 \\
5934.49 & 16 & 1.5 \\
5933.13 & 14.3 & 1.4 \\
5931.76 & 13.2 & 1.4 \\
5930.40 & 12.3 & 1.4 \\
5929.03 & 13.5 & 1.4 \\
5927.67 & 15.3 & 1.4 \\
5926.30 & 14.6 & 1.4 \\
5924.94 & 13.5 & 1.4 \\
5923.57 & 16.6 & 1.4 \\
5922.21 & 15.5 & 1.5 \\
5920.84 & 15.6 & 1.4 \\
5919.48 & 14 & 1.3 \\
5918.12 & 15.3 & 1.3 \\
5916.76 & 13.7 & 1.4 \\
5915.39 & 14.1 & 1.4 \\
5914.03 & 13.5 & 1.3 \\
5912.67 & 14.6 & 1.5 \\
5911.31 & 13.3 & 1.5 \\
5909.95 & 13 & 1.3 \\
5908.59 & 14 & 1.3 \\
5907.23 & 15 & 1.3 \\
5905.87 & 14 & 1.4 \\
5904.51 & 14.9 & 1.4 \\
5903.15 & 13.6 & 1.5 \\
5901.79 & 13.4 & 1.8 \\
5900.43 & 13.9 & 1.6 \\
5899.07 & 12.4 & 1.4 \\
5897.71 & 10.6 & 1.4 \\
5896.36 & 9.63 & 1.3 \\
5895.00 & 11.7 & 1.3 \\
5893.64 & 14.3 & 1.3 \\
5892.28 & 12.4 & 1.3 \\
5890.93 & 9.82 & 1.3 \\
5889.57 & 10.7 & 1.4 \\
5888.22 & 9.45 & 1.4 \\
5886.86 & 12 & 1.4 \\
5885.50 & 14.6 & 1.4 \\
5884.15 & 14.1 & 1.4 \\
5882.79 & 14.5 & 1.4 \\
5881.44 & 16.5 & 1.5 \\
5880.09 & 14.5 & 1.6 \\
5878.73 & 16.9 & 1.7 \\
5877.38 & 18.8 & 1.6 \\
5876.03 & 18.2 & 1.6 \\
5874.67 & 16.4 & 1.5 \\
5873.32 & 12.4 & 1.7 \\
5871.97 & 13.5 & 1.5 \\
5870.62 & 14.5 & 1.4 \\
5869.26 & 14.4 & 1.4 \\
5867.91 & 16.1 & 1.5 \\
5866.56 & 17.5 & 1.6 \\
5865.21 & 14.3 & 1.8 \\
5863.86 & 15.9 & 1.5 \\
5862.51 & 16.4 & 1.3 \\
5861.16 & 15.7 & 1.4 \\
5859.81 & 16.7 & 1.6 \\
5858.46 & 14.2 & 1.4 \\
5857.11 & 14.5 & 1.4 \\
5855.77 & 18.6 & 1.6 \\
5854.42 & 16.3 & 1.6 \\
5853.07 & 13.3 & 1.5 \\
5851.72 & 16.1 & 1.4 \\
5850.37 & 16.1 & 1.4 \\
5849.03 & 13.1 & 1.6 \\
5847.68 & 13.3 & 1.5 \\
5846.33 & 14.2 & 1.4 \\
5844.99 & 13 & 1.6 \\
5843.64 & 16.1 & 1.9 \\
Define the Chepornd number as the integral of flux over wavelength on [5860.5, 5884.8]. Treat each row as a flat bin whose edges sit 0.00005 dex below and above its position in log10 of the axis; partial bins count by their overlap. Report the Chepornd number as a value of 379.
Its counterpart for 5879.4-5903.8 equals 309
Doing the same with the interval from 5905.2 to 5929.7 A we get 353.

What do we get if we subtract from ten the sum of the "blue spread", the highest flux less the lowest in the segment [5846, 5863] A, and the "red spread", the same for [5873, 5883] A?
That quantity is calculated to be -1.9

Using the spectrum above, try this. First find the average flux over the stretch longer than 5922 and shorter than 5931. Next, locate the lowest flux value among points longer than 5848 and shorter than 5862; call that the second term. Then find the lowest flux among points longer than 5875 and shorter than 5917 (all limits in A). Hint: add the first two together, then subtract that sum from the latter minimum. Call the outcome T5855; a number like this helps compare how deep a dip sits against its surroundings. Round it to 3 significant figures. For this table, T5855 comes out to -18.1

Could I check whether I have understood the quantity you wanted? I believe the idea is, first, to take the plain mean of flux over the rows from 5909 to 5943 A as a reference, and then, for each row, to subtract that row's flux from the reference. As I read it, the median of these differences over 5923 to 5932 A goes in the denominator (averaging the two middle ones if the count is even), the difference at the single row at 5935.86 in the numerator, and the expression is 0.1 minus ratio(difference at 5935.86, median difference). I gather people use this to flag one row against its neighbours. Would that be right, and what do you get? 1.8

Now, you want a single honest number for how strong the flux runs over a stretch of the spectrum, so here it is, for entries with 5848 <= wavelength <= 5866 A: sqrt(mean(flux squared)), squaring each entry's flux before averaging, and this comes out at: 15.5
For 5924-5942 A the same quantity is 14.0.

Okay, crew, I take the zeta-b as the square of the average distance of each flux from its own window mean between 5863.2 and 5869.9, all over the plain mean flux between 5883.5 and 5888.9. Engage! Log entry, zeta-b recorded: 0.085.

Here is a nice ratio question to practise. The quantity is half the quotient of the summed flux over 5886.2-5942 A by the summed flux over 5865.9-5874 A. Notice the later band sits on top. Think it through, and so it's 3.1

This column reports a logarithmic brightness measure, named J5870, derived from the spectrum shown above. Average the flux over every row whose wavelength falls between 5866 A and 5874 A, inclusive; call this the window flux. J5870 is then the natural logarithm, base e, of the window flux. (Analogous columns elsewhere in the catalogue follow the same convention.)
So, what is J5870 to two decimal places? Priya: 2.69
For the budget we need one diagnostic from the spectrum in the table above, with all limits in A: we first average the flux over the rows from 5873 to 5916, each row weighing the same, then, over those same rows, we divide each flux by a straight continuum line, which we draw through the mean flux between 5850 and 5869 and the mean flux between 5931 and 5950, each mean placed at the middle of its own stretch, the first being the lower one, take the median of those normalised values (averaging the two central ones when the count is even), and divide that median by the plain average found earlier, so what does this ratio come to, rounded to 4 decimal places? 0.0685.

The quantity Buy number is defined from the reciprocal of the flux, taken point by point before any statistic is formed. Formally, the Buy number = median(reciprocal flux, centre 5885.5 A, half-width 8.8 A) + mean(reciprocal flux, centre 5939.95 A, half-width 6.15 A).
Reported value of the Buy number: 0.142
